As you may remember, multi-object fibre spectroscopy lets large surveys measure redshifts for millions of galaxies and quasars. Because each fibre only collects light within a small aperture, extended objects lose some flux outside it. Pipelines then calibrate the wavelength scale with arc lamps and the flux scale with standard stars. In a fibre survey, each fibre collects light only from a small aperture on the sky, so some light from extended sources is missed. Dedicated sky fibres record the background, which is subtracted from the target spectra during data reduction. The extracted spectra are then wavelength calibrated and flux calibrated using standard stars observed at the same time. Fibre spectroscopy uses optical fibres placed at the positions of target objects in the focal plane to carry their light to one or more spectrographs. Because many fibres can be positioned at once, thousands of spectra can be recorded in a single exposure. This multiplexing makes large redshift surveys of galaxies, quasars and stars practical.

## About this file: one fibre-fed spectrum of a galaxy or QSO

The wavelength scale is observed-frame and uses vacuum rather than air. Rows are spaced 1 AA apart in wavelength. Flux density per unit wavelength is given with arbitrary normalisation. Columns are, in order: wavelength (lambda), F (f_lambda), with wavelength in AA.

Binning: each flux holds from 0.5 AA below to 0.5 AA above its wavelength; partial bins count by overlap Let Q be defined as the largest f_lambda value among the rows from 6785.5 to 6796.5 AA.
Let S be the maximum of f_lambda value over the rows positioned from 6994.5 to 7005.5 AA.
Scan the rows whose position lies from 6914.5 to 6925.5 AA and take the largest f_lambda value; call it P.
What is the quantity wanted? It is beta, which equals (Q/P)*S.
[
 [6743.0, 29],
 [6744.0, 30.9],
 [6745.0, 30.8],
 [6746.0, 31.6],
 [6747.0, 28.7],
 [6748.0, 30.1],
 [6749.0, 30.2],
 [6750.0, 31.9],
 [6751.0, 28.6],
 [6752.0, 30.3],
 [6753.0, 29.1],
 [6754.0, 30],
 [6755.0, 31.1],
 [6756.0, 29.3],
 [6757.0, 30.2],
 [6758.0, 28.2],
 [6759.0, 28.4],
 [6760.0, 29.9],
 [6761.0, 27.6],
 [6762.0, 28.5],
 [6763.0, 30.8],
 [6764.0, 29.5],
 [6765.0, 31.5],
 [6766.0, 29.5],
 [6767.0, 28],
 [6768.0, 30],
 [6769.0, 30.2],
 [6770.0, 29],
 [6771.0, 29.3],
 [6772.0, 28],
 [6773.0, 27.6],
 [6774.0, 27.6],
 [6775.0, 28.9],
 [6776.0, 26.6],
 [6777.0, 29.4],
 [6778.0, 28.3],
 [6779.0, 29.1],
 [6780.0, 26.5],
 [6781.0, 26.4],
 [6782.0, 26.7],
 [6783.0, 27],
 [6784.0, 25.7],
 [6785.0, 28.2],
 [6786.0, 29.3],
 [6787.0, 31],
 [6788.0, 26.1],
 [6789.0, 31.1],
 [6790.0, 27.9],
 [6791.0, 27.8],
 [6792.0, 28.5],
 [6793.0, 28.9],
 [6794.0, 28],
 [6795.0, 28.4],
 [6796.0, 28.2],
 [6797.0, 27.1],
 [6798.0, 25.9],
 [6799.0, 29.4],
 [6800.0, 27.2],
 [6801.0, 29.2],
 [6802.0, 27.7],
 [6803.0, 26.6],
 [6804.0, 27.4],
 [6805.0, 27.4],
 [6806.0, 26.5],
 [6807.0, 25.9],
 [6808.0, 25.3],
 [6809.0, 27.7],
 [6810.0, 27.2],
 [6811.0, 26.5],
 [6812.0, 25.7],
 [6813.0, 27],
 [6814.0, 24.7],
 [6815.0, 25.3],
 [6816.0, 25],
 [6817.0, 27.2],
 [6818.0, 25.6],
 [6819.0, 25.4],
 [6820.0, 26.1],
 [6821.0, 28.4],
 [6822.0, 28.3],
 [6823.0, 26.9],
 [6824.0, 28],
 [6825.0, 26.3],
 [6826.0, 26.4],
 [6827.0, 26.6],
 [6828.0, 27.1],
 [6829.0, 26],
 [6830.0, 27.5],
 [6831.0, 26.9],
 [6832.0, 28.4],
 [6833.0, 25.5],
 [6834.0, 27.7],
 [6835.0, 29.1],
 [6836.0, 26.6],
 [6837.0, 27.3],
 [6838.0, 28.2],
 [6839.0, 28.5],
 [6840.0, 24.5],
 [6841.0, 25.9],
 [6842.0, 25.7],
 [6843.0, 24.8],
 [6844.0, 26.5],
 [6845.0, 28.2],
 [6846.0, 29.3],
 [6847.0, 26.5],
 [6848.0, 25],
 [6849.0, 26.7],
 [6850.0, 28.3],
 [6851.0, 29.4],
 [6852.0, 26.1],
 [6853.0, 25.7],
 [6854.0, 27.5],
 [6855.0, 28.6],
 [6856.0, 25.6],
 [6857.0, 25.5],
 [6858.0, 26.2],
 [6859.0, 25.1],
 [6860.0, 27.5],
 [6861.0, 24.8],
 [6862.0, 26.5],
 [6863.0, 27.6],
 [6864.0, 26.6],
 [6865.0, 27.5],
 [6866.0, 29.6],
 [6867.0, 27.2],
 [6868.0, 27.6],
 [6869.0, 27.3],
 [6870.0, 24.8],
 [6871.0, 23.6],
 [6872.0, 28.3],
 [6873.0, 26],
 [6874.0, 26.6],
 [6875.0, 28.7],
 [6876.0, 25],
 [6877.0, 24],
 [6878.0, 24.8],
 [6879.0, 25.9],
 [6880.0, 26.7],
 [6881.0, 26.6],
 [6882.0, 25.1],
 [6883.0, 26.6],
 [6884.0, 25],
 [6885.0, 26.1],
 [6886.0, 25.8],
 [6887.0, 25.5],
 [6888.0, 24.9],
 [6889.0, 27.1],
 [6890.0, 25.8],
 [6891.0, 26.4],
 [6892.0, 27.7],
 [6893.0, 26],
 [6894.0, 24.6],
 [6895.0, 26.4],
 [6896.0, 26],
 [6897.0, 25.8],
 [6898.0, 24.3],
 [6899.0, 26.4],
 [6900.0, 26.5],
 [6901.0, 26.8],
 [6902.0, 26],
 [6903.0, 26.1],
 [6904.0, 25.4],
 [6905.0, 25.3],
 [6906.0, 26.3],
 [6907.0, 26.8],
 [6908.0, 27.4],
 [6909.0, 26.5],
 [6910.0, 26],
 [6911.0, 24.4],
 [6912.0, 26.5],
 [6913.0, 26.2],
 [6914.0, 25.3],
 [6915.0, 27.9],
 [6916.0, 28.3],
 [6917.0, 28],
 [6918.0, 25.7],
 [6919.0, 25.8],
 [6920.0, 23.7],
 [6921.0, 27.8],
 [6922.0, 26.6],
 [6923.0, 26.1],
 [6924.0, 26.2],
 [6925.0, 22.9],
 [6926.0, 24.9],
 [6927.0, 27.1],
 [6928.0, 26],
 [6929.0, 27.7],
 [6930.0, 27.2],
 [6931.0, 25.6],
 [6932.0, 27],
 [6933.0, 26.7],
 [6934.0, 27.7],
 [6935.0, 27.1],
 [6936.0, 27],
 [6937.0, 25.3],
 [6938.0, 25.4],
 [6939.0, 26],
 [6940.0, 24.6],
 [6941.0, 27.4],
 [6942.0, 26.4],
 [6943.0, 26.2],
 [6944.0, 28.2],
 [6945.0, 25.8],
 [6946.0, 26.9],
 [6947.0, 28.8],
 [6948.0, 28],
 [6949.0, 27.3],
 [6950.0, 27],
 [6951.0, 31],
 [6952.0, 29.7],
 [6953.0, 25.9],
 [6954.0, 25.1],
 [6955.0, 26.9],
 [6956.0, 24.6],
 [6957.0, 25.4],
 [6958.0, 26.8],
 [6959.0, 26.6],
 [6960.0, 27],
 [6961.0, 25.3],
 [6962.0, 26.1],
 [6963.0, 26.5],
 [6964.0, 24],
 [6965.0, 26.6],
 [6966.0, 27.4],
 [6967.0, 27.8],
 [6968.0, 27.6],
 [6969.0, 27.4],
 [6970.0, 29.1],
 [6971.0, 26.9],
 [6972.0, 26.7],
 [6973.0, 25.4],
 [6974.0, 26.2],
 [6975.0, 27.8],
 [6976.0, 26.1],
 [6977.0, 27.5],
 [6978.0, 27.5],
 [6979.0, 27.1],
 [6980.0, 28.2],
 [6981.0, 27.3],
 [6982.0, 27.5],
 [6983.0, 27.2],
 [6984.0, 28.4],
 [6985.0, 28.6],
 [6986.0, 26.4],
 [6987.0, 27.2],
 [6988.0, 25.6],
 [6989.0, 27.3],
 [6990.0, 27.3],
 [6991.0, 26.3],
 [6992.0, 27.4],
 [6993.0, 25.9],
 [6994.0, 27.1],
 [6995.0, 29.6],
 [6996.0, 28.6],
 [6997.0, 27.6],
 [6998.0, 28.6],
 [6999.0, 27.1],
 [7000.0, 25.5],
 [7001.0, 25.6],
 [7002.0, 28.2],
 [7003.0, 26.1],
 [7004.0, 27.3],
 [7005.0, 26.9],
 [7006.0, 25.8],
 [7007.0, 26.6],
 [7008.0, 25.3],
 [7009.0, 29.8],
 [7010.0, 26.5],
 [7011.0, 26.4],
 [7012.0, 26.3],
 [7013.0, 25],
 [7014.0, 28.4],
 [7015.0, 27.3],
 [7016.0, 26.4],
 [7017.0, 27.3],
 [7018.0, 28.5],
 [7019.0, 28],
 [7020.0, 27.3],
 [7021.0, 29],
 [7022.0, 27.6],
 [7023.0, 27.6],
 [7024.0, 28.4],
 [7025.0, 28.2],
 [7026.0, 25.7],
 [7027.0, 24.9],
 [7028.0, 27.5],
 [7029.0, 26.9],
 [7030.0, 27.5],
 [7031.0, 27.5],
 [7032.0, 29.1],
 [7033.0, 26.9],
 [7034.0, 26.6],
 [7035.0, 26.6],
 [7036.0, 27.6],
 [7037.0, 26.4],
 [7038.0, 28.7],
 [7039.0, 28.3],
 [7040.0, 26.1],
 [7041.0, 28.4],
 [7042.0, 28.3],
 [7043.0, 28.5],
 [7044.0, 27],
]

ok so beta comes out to 32.5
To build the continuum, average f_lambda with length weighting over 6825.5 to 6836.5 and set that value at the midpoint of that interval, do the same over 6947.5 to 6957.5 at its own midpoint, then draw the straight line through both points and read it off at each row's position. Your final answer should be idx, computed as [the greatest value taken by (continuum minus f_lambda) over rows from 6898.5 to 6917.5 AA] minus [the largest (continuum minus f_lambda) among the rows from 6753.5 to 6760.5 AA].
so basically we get 3.8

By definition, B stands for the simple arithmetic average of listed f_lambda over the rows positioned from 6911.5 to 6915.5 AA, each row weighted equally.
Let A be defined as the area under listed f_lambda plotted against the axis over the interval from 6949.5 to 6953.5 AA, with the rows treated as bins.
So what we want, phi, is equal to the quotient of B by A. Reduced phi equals 0.233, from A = 114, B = 26.5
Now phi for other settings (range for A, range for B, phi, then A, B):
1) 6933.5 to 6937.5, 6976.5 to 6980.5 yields 0.257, 107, 27.6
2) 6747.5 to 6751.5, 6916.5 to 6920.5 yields 0.214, 121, 25.8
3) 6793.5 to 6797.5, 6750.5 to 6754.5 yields 0.264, 112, 29.5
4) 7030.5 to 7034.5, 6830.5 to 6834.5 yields 0.246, 110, 27.1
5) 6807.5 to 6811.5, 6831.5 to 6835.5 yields 0.259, 107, 27.7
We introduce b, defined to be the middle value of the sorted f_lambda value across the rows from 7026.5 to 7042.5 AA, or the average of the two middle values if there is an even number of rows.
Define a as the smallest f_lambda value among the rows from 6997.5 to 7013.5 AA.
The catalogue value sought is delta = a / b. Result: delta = 0.909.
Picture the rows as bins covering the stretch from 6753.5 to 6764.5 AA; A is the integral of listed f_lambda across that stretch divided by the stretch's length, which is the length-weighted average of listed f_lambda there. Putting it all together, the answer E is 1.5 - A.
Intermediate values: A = 29.4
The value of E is -27.9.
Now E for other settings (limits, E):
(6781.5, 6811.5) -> -26.2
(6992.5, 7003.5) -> -25.8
